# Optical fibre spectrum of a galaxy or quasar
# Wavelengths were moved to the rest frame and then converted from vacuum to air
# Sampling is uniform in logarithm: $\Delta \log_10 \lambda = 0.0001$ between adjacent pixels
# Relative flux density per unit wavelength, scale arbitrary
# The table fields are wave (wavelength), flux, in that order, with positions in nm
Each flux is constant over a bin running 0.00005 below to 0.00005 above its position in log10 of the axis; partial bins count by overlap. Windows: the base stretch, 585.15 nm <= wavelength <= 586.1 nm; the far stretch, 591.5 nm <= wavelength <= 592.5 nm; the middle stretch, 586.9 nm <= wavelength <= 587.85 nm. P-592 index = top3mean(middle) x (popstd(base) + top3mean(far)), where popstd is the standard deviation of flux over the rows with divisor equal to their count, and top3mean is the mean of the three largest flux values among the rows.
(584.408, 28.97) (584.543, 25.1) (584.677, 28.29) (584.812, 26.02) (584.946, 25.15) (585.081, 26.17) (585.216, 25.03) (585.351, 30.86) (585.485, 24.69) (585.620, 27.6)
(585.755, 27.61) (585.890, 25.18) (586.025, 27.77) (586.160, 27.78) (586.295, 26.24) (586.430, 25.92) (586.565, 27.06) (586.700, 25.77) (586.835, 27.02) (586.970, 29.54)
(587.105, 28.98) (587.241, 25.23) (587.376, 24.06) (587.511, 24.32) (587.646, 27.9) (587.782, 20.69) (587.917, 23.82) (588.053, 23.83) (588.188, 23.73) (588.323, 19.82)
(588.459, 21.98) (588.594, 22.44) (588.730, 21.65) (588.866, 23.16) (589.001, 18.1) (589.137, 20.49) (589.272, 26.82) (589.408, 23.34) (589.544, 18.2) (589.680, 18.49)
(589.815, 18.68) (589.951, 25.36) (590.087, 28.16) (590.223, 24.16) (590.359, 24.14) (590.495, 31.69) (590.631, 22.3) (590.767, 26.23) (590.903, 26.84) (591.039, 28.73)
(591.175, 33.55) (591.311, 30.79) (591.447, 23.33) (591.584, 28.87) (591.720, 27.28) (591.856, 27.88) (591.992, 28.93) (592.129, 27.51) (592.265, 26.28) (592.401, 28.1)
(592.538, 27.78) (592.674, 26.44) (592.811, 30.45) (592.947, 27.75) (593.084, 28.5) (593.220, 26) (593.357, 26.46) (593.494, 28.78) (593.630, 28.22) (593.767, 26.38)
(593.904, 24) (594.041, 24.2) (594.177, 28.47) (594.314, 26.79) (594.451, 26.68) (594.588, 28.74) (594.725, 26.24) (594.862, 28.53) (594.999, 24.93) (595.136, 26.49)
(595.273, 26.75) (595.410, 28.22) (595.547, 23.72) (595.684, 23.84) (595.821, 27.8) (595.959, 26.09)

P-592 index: 883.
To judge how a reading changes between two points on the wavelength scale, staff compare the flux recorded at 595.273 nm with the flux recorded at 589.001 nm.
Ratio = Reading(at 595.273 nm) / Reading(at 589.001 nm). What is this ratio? 1.5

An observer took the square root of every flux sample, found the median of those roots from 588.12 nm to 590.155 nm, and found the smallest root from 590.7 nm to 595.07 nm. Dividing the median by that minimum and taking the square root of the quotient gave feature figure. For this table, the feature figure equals 0.99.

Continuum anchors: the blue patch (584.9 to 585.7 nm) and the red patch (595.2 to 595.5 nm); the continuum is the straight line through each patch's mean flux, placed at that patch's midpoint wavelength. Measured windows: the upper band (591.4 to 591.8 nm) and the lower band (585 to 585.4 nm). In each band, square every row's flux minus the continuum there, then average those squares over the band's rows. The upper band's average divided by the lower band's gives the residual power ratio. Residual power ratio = 1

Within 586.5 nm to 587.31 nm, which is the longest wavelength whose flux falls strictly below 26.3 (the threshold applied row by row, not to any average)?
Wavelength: 587.241 nm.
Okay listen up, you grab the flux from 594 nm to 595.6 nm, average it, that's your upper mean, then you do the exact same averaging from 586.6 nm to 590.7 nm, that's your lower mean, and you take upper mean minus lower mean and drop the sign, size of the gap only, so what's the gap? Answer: 2.9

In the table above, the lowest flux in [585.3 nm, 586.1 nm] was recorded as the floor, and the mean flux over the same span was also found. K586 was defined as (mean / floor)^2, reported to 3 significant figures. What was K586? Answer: 1.22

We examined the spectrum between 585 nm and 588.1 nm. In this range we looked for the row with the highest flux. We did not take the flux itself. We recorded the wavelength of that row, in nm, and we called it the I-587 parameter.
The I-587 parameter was 585.351 nm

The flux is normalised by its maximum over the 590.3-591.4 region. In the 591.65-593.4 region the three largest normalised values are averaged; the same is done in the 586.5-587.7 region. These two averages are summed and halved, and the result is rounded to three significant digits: 0.866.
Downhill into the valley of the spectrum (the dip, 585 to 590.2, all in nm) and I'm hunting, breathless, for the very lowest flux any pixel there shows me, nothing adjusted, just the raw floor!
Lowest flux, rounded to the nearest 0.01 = 18.10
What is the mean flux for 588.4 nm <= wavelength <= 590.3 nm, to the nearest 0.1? 22.2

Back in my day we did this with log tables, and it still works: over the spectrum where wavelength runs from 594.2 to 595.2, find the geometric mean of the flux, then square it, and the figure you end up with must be 723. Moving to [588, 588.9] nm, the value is 499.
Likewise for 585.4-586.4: 711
